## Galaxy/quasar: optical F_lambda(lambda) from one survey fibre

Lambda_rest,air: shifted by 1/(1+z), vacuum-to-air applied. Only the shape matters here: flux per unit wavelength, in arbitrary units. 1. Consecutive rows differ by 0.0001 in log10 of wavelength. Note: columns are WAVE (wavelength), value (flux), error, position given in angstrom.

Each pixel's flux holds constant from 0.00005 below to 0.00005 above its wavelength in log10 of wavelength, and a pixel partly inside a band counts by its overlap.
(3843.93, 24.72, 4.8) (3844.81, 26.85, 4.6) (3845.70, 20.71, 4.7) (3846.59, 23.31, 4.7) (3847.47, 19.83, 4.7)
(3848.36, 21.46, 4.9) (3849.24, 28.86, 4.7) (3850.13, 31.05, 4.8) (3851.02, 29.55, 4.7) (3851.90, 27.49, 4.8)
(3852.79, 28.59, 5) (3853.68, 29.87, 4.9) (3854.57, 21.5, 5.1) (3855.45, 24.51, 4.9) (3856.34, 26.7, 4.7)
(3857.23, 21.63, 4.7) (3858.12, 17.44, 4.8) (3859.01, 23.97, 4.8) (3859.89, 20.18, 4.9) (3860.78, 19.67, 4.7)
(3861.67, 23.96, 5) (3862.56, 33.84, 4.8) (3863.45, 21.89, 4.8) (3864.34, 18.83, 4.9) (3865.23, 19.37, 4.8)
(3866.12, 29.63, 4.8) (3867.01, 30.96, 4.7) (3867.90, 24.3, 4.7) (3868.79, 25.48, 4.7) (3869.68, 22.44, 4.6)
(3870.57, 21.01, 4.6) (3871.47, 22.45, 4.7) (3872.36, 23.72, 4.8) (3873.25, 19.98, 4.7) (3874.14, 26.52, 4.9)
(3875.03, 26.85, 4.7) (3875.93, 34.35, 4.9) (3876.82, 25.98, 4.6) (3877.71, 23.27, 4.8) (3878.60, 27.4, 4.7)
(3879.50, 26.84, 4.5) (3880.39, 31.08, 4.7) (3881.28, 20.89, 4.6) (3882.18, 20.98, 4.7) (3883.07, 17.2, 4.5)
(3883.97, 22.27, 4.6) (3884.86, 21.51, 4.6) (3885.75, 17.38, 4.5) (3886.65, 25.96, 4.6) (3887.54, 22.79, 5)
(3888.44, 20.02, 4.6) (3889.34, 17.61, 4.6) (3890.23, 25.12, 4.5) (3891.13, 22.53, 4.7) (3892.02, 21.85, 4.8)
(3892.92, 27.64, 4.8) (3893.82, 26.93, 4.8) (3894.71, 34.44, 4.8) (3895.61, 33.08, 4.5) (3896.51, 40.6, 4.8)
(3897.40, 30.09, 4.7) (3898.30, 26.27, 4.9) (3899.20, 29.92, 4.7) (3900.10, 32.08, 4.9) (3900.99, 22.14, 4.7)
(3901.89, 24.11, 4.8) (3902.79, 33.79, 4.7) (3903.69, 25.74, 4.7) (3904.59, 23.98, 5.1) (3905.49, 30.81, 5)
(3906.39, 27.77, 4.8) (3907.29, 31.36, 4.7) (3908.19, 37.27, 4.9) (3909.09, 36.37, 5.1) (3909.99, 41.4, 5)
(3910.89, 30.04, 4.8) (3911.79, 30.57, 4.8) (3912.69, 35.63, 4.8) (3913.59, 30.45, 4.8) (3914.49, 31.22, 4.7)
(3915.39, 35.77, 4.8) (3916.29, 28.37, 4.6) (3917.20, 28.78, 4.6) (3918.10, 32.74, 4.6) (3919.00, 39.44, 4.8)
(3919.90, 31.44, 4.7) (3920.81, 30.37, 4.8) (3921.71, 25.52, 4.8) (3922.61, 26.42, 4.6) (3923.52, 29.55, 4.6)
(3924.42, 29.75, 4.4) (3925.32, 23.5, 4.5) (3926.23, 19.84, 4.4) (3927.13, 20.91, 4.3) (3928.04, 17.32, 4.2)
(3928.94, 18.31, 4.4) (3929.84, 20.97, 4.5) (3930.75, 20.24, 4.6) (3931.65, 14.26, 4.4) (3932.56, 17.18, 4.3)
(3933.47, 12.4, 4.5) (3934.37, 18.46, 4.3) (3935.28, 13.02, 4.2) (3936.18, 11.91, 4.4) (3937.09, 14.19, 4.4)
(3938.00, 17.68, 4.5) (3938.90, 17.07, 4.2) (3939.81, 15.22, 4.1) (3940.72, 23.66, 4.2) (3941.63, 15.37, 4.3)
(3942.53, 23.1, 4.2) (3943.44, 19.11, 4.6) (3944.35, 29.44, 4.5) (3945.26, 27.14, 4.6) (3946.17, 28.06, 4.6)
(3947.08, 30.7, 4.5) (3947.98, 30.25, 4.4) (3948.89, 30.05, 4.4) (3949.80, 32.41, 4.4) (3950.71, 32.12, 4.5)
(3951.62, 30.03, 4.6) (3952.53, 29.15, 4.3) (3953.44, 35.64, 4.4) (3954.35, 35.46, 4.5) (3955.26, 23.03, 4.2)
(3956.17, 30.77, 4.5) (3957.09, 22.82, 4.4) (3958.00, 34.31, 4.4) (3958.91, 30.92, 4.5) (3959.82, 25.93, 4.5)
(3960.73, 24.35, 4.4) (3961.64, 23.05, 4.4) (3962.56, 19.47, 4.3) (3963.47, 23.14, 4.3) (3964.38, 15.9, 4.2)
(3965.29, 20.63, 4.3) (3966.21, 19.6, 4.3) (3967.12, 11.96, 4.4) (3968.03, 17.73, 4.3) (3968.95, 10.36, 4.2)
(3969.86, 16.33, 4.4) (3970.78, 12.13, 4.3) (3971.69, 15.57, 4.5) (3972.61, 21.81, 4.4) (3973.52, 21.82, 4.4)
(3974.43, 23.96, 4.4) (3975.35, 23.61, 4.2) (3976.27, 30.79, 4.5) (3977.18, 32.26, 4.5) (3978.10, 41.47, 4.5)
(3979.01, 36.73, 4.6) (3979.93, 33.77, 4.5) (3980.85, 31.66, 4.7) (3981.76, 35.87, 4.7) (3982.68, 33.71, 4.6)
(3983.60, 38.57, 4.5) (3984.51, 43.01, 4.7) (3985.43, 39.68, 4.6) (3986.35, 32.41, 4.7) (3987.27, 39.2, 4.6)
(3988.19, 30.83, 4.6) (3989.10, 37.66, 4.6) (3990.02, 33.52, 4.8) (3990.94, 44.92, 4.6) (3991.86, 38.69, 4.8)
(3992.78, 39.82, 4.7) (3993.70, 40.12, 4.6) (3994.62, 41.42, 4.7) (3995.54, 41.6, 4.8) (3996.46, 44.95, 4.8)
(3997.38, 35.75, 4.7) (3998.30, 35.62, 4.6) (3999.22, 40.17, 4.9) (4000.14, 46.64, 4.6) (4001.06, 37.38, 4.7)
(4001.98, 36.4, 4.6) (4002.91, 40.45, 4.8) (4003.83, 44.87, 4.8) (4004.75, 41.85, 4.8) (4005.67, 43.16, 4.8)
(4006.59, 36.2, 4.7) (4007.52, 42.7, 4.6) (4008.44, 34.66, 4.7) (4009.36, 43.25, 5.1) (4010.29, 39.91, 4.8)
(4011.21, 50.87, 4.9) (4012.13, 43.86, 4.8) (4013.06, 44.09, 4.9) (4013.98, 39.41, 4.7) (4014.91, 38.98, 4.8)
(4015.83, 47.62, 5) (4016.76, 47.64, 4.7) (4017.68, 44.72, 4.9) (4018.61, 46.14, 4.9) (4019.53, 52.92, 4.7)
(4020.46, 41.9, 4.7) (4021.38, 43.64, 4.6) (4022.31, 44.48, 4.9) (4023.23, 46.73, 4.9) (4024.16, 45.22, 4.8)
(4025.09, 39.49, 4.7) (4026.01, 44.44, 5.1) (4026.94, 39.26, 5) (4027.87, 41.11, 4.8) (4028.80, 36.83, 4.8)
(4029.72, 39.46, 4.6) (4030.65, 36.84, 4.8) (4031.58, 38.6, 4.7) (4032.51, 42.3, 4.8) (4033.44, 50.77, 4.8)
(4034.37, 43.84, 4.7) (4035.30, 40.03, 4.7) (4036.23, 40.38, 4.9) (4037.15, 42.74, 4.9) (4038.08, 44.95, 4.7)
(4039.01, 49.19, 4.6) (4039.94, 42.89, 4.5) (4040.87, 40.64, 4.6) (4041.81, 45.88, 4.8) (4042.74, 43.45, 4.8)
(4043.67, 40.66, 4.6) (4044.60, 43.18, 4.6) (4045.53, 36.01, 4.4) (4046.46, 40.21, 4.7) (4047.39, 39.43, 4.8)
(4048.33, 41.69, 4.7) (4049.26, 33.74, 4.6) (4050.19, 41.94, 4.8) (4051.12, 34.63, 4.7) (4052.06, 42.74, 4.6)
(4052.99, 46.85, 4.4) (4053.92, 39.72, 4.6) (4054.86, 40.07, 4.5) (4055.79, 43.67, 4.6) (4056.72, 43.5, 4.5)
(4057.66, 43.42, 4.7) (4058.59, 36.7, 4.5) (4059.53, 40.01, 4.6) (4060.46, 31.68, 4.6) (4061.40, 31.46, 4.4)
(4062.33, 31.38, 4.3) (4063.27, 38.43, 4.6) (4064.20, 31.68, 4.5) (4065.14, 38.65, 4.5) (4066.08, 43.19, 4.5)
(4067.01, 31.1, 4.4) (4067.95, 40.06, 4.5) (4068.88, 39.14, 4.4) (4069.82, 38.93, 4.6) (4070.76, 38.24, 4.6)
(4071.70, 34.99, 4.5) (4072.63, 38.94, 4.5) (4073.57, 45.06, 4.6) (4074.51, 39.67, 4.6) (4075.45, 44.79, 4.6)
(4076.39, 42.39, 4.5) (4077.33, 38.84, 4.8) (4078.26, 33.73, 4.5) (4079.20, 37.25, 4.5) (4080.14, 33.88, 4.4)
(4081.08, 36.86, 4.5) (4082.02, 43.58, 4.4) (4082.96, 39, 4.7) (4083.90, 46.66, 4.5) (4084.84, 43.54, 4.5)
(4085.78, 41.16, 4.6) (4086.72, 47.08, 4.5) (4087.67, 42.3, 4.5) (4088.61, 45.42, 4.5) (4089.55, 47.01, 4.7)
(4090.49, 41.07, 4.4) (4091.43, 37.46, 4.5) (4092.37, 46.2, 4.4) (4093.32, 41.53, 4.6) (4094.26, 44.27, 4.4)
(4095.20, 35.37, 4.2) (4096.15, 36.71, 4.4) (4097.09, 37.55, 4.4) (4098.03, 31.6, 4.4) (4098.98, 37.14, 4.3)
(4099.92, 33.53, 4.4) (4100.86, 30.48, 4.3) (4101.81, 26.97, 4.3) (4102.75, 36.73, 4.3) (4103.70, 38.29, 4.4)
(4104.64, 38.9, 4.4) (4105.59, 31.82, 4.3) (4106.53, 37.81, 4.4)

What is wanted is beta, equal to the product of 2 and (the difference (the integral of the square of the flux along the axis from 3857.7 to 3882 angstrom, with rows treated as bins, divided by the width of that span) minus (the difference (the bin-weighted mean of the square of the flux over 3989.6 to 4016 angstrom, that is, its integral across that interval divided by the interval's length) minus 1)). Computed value -2141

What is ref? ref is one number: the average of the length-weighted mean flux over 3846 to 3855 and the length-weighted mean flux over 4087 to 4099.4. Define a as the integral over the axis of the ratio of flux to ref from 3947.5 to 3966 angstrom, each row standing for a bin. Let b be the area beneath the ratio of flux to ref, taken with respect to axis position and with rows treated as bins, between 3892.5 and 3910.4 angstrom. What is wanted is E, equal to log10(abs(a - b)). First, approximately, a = 15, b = 17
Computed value 0.1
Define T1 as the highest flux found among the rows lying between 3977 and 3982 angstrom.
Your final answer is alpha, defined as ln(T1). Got 3.72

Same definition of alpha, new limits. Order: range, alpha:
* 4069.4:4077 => 3.81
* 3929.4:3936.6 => 3.04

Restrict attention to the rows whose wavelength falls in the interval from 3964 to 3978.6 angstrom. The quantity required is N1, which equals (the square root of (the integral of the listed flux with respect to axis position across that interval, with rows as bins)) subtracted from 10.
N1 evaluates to -8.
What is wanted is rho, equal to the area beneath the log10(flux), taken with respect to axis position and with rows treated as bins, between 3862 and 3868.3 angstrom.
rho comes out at 8.8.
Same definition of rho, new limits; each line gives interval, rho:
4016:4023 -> 11.6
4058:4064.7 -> 10.3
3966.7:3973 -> 7.3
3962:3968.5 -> 8.2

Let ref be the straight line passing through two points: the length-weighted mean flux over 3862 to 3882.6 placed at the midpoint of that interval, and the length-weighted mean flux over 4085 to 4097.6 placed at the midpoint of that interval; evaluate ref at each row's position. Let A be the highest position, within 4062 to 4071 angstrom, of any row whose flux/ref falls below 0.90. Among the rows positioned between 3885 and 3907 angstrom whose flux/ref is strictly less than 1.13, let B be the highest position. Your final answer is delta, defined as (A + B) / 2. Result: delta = 3986.7 angstrom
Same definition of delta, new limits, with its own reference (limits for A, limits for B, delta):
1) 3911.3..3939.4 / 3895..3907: 3922.6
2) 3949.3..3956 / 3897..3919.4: 3936.2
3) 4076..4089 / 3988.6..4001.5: 4041.1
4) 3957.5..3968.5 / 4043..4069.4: 4018.5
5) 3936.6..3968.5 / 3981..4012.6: 3989.2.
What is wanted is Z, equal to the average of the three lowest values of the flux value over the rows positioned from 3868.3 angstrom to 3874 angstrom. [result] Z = 21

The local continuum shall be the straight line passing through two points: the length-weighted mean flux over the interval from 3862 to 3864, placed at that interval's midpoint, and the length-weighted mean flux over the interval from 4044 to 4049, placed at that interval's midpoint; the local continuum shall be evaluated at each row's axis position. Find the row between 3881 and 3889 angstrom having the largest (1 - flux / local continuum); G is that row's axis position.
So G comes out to 3883.07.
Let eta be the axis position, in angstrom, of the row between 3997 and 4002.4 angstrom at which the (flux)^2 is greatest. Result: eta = 4000.14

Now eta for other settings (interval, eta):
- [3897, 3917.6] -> 3909.99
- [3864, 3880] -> 3875.93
